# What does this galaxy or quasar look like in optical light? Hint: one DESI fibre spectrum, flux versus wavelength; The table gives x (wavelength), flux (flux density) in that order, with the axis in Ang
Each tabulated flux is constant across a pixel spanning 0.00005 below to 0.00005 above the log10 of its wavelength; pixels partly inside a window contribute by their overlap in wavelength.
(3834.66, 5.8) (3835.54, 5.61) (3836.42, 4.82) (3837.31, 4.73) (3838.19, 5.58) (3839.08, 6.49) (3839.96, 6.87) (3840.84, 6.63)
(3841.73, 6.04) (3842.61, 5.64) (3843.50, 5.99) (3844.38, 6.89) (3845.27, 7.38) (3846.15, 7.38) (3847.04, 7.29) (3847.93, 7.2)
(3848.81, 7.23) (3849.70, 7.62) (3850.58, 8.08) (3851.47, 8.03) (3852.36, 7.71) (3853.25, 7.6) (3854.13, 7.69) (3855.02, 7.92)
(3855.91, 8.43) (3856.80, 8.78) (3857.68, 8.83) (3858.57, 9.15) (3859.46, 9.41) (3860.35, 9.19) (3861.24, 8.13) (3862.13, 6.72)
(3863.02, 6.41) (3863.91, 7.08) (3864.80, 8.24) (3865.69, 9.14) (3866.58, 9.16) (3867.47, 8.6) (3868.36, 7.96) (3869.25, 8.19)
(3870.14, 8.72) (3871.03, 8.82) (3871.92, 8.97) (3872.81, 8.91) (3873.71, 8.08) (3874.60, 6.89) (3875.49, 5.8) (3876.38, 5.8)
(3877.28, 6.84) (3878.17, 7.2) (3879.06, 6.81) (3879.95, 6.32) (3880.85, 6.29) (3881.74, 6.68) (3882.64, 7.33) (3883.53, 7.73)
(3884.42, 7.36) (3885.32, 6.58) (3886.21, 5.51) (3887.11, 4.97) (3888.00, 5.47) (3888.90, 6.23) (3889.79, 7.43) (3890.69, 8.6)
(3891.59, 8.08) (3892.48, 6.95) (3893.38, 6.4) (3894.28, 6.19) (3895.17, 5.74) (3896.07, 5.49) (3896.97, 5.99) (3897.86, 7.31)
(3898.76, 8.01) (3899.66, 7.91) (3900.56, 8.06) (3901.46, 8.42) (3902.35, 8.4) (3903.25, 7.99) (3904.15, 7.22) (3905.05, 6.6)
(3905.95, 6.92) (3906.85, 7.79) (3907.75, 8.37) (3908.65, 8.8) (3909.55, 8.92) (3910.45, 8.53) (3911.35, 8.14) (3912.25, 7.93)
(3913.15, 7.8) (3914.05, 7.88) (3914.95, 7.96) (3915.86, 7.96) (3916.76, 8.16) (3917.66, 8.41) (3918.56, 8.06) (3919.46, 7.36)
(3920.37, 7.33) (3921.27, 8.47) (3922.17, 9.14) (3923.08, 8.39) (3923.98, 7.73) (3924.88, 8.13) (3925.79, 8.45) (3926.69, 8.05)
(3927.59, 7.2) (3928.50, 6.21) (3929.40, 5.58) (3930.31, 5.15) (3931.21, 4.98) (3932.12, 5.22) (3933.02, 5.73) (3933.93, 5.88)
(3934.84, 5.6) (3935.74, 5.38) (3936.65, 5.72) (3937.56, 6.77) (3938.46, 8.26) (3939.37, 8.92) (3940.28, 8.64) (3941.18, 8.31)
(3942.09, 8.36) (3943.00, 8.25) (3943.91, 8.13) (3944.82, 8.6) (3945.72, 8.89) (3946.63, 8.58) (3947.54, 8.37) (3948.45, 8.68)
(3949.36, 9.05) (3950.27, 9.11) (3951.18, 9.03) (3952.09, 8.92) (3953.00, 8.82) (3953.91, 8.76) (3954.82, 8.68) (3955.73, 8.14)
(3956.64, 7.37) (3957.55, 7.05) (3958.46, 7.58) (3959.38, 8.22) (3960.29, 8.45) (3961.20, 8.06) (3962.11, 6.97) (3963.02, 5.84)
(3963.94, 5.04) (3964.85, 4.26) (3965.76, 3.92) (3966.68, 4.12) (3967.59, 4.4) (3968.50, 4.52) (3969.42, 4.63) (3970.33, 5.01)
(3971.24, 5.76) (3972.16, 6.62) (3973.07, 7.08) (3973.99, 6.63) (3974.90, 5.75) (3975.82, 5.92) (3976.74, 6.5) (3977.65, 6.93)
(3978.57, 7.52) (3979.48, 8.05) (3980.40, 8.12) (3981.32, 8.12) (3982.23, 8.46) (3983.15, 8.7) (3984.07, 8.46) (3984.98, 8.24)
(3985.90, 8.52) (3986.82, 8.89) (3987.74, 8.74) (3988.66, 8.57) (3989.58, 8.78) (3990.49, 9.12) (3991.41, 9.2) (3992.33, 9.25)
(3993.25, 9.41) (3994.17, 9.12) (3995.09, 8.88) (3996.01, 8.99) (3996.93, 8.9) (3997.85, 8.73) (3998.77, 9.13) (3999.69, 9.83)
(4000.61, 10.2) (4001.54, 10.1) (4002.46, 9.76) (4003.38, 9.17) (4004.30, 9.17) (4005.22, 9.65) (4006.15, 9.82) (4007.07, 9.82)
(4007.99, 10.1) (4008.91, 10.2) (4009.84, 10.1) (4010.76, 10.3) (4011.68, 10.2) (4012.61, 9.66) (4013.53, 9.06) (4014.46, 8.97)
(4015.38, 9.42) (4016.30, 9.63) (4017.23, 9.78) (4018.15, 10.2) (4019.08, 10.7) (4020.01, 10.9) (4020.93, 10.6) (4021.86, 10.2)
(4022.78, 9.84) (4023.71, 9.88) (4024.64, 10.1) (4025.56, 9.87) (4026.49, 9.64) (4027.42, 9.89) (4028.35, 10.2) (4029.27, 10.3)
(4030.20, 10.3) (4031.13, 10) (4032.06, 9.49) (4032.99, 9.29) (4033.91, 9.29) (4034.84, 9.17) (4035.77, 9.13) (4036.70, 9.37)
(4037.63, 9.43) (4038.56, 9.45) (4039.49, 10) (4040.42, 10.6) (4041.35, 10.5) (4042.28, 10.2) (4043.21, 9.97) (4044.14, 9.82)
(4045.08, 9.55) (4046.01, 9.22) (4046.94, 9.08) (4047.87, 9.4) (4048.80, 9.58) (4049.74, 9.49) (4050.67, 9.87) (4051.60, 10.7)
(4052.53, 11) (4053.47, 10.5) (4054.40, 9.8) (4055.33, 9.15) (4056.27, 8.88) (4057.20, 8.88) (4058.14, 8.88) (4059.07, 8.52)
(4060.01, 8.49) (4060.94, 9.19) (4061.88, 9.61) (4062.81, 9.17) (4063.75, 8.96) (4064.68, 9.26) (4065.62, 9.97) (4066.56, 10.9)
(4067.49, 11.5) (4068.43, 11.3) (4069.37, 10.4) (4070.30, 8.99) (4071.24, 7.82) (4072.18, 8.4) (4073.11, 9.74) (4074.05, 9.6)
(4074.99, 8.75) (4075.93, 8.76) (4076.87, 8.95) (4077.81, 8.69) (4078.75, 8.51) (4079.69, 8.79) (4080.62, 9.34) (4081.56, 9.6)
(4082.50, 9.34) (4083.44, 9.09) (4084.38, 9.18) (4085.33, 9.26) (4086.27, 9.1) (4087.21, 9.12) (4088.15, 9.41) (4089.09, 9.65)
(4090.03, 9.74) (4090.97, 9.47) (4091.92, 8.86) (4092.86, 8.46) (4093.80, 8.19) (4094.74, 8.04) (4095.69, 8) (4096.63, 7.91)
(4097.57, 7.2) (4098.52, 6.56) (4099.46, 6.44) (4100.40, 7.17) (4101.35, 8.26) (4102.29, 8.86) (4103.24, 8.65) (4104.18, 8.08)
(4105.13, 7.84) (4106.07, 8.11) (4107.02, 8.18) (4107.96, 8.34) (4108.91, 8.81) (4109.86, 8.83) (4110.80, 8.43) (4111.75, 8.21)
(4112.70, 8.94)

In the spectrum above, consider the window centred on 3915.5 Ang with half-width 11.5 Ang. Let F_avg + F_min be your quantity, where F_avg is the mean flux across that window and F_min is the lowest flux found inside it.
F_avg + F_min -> 15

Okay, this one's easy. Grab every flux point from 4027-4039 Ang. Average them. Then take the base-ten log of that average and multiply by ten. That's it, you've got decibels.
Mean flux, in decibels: 9.84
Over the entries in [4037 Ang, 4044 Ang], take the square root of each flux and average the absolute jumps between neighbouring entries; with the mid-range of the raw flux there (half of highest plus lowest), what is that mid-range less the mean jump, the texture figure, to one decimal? 10.0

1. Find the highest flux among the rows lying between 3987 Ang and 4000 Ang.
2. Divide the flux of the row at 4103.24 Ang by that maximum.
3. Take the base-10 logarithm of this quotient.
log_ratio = -0.056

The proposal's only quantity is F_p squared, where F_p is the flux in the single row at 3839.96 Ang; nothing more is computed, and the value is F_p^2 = 47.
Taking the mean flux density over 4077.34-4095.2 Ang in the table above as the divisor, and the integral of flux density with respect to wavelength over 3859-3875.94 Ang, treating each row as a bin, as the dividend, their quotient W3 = 15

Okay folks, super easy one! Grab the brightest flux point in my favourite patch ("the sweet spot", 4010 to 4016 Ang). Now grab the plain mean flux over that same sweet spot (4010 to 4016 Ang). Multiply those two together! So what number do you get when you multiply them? 99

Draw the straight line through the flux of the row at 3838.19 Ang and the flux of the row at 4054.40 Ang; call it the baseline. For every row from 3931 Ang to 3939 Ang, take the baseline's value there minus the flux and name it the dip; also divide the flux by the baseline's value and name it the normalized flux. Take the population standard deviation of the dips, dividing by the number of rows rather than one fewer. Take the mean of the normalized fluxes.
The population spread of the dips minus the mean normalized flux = 0.11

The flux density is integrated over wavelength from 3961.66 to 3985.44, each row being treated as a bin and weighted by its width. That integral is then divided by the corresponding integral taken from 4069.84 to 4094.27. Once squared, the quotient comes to 0.47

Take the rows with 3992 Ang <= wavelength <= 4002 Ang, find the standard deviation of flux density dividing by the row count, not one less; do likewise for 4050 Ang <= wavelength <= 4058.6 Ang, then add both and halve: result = 0.64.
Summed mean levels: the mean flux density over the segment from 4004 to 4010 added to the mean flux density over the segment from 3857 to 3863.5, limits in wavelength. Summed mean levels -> 18.1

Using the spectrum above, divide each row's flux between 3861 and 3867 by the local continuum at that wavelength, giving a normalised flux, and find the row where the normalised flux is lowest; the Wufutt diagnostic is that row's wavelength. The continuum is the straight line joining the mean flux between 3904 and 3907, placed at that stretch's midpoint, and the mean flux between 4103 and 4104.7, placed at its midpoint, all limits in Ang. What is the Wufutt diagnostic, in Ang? 3863.02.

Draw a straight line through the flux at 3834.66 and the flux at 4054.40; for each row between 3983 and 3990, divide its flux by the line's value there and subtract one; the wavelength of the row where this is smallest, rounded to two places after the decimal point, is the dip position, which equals 3984.98 Ang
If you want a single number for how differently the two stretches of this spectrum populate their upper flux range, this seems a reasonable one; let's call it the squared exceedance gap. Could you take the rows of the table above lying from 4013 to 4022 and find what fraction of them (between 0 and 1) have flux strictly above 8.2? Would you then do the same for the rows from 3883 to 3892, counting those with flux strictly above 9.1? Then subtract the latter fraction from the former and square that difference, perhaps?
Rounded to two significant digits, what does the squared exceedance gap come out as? 1.0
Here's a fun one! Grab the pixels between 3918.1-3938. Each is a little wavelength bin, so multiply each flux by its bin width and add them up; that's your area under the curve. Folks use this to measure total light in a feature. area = 136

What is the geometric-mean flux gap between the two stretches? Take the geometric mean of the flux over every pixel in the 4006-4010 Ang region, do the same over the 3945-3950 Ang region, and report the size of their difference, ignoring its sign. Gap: 1.3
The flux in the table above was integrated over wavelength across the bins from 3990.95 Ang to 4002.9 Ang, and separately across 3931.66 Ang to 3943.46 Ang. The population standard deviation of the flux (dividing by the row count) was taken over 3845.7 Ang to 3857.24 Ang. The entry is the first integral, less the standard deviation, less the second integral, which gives 29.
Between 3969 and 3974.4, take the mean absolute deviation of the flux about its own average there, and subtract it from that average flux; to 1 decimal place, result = 5.1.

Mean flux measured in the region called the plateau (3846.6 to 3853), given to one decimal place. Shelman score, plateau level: 7.6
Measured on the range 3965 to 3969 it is 4.2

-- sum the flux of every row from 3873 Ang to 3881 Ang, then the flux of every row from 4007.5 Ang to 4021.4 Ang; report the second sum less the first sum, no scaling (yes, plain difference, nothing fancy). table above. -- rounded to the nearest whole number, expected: 90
